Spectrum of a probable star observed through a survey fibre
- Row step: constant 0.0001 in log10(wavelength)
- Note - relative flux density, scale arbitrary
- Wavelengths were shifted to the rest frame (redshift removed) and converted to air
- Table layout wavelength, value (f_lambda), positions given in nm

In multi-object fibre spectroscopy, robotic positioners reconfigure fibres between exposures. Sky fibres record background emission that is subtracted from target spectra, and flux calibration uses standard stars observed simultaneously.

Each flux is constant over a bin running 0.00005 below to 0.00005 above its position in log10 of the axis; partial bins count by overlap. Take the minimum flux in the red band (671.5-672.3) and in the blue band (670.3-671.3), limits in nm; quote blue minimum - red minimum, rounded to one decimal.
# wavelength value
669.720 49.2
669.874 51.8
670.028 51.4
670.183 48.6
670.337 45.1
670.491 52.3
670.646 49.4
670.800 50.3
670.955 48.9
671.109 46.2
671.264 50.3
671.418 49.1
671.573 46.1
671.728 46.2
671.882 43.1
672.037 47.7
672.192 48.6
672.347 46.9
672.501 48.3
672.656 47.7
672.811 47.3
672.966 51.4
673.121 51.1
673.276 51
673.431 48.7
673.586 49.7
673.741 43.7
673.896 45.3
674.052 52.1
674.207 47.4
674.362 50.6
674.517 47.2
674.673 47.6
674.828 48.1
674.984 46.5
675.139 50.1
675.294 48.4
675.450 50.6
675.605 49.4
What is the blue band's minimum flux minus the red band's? 2.0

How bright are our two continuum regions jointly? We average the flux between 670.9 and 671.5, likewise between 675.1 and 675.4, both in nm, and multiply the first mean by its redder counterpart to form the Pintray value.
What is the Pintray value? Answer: 2395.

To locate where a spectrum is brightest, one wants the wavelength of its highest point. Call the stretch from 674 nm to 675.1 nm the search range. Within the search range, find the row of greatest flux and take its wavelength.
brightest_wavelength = 674.052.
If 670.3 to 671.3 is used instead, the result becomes 670.491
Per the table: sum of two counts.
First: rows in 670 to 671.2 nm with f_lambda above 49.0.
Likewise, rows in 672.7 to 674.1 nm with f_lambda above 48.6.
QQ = 10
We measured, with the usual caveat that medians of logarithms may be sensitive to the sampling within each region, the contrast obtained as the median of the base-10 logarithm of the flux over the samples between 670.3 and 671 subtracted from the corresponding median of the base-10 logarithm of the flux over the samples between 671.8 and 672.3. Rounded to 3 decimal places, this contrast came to -0.015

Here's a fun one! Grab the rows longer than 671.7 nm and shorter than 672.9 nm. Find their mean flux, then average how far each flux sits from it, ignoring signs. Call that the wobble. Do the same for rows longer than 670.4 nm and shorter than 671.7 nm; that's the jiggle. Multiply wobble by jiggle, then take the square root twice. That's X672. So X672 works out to 1.15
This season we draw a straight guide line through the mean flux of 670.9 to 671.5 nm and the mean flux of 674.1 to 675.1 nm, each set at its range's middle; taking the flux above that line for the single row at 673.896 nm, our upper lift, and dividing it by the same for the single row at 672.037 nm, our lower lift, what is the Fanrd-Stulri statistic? 3.7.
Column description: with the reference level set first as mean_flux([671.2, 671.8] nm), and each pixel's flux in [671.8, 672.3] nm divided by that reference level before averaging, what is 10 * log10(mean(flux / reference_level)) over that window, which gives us -0.13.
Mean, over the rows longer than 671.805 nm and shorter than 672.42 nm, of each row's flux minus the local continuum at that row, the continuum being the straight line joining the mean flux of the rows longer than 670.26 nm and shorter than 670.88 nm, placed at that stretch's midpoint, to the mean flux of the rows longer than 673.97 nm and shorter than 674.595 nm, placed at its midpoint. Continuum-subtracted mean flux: -2.7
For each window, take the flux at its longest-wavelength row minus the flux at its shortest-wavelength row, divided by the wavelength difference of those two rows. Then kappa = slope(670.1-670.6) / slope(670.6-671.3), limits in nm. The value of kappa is 8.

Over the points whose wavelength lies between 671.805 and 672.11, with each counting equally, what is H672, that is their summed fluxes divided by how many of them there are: 45.4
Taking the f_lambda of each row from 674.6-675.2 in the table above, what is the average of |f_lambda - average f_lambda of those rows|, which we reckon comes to 1.0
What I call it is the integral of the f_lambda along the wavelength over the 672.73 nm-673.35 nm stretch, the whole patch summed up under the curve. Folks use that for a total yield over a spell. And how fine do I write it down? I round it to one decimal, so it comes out 31.1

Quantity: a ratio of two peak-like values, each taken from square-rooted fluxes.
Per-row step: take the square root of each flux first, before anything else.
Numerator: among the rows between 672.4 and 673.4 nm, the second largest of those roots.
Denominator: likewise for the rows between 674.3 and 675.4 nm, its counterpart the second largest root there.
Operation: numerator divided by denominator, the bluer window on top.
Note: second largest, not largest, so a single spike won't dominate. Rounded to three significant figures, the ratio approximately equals 1.01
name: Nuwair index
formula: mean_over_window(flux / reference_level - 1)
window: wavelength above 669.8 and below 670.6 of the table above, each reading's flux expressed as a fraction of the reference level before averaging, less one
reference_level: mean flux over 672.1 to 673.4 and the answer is 0.016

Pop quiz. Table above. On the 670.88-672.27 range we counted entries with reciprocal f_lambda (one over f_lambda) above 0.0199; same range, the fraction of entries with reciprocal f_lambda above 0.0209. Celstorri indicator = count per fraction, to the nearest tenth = 14.4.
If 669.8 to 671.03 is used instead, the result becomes 32.0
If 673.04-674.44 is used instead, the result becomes 15.0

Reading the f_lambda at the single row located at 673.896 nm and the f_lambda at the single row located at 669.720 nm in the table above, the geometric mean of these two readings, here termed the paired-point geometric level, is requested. 47.2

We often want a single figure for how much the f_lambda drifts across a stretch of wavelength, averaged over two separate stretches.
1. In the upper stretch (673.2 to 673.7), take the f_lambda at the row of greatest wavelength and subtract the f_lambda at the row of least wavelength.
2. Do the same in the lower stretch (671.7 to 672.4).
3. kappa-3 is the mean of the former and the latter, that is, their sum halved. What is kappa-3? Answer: -0.3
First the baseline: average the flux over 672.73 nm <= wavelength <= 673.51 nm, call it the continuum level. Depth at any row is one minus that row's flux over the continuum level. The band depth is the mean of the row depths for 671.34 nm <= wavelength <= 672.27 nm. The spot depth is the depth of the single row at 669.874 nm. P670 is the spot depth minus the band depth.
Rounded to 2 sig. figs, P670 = -0.10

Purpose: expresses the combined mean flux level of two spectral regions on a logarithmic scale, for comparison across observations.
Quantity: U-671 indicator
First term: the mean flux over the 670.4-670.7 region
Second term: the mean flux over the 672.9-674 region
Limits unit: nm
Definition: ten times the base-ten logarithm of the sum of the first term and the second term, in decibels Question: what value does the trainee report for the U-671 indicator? 20.0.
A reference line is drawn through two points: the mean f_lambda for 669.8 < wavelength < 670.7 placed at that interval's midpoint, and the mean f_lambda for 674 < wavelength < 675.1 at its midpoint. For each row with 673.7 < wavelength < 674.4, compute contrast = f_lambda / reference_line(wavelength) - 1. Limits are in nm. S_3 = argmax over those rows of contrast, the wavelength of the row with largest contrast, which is 674.052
